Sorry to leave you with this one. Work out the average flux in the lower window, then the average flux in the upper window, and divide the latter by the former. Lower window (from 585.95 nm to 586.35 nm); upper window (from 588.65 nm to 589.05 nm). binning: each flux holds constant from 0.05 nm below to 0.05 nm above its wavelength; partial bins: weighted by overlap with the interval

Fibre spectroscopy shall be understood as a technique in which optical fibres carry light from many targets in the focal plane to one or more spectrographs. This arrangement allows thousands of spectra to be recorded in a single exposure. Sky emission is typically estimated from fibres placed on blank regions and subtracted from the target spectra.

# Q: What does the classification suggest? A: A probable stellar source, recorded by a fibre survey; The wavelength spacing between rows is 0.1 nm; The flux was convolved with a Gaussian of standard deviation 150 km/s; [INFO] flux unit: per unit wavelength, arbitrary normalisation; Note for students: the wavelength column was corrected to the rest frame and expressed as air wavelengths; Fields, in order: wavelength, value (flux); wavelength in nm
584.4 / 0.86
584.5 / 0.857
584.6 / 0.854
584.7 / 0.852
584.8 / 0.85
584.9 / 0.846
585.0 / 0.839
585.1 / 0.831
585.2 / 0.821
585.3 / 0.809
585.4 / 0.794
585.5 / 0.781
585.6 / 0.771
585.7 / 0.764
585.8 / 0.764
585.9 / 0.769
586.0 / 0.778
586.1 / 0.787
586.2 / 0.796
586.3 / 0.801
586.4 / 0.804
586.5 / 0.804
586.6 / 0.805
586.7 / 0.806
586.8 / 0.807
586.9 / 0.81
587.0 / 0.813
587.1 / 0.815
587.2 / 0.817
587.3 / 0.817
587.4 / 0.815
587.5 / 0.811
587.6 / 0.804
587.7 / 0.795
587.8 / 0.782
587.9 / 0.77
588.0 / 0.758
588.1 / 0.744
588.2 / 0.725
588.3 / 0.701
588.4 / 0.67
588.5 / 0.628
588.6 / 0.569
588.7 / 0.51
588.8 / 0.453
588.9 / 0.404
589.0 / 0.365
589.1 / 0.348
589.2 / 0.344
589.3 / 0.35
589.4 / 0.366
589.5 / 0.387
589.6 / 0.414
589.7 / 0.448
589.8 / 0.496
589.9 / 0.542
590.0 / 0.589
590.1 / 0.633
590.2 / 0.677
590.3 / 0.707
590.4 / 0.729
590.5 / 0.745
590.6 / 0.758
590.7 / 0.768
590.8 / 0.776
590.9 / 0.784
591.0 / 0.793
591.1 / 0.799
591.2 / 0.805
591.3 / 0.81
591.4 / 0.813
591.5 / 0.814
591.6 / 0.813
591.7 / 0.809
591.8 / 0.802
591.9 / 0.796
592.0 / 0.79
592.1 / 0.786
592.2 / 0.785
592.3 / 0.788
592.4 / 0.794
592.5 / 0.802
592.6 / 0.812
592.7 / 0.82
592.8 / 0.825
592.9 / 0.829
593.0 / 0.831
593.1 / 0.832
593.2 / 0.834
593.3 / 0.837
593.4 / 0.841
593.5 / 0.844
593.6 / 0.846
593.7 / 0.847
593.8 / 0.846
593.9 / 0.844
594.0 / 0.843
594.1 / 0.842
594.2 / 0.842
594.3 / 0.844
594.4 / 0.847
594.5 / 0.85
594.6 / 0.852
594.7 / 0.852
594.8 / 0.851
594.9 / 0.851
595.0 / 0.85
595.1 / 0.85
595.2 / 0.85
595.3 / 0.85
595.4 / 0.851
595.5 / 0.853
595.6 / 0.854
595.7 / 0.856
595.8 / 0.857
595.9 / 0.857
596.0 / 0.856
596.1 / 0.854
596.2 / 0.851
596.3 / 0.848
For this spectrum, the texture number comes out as 0.5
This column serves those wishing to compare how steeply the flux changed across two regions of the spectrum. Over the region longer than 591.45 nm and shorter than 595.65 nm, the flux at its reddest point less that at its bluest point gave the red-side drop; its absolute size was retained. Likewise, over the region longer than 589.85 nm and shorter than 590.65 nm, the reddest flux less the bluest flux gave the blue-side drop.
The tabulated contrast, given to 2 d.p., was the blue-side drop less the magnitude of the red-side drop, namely 0.18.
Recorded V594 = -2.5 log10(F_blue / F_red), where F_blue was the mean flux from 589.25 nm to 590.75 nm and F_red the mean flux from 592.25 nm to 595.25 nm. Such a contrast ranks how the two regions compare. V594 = 0.41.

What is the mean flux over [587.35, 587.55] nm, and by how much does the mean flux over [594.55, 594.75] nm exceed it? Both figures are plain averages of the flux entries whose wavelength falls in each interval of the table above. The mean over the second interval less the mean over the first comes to 0.039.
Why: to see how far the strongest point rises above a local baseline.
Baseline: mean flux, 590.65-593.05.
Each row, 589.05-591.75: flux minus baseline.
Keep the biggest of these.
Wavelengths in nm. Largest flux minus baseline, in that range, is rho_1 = 0.0122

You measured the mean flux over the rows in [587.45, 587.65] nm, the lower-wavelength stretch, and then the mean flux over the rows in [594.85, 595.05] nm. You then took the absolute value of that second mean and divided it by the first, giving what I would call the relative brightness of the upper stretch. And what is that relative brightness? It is 1.05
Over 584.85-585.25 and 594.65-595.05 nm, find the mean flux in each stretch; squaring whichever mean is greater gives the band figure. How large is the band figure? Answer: 0.724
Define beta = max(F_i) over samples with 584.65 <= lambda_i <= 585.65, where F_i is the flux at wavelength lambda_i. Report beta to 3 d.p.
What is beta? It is 0.852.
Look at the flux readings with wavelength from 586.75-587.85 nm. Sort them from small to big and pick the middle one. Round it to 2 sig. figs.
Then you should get 0.81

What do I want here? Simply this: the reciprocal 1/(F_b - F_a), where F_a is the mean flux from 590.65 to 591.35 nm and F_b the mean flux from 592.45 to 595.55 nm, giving 20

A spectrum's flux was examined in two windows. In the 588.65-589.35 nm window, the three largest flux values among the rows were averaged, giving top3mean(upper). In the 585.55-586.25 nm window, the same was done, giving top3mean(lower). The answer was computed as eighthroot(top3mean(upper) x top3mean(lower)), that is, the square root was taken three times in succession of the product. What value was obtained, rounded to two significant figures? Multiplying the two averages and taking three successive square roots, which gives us 0.88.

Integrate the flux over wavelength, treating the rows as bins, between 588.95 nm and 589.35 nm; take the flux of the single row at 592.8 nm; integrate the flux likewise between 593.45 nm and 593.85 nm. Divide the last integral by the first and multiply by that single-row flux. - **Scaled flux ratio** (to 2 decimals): 1.98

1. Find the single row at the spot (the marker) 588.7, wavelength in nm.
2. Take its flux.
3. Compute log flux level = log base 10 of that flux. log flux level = -0.29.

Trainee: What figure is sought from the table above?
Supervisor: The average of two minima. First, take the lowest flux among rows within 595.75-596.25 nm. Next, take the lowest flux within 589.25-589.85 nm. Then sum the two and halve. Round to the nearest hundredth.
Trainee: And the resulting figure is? 0.60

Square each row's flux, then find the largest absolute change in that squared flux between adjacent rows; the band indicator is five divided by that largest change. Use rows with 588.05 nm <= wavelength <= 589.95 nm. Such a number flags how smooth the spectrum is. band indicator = 71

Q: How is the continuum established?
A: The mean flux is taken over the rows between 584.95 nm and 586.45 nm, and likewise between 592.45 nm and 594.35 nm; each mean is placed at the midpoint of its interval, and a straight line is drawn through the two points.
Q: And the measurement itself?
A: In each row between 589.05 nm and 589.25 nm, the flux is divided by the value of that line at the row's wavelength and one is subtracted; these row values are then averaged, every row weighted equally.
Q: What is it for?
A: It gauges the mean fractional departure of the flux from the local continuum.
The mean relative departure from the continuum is -0.57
